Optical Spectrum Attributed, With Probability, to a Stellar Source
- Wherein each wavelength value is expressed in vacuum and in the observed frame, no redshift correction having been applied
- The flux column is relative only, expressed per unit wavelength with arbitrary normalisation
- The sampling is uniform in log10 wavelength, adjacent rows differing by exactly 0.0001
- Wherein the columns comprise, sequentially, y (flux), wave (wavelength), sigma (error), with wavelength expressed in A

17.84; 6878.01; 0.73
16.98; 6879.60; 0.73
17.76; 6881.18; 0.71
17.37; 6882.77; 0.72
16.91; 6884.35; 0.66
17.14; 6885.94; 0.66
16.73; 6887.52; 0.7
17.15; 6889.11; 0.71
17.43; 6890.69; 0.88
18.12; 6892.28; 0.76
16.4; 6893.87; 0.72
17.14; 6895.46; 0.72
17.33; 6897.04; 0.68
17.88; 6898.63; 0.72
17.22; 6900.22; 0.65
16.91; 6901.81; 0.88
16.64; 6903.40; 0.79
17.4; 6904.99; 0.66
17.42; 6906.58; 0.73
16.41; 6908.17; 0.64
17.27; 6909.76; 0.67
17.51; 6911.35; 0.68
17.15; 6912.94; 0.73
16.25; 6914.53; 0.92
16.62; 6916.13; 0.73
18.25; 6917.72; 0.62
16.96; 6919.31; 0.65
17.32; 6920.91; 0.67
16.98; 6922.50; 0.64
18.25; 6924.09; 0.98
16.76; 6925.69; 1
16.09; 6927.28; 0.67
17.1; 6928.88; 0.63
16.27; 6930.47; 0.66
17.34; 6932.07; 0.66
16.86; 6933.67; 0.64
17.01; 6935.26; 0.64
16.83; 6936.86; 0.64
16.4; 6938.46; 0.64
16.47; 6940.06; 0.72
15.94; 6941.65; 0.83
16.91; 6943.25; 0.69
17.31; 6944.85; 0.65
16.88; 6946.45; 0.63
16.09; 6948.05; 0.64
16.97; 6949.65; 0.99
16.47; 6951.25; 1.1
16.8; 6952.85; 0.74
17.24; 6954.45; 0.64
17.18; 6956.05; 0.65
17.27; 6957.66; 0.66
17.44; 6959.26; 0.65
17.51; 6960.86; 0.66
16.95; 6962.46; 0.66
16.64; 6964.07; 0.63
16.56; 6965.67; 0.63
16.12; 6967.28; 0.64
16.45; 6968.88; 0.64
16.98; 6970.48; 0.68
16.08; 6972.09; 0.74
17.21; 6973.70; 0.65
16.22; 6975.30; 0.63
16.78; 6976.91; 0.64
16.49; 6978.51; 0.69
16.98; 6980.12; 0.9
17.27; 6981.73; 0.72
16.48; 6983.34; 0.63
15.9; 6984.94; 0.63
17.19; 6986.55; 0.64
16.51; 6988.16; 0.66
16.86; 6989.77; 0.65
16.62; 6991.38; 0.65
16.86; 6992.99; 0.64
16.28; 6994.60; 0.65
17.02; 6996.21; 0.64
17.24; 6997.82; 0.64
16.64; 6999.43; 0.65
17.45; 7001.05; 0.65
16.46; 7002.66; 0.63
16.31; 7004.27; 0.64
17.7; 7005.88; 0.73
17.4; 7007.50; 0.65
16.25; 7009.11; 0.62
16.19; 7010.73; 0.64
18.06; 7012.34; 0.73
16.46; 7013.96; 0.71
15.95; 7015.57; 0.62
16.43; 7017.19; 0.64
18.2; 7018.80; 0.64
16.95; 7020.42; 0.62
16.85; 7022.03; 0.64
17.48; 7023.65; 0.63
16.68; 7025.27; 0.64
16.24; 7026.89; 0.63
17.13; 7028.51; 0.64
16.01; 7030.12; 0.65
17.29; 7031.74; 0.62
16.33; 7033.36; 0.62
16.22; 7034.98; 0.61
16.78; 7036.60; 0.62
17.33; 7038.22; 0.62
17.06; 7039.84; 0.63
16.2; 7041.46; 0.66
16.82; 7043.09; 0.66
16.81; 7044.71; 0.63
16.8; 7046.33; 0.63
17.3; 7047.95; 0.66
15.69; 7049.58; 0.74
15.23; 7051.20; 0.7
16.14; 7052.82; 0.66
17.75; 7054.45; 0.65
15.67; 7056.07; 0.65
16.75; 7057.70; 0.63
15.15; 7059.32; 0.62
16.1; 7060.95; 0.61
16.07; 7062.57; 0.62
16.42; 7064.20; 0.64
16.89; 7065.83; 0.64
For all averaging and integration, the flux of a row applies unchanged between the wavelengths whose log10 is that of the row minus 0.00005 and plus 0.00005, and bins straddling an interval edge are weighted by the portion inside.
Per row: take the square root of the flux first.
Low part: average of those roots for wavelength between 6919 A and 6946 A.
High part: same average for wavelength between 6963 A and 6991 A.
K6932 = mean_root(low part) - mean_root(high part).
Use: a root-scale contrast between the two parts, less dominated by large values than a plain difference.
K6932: 0.029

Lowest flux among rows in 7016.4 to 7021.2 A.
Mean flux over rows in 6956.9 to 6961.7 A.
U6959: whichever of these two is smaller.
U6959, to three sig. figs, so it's 16.4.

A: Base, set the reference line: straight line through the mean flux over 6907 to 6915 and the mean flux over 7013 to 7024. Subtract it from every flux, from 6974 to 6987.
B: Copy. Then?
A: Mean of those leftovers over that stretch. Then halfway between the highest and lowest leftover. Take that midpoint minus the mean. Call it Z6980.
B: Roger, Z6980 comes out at -0.08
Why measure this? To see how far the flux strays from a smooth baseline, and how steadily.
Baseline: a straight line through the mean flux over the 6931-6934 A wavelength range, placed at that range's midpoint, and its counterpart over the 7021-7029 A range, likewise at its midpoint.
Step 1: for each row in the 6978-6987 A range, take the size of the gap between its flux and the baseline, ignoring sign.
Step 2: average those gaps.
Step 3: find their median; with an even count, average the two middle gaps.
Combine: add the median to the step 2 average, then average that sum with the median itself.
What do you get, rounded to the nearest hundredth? 0.61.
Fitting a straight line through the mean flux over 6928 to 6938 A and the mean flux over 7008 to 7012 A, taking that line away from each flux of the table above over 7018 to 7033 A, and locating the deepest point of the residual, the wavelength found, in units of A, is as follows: 7030.12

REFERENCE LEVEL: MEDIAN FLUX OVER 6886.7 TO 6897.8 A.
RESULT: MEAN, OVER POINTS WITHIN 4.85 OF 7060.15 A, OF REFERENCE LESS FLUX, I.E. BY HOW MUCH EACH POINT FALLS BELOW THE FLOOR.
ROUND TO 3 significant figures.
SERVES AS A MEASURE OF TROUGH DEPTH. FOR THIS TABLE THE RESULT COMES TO 1.12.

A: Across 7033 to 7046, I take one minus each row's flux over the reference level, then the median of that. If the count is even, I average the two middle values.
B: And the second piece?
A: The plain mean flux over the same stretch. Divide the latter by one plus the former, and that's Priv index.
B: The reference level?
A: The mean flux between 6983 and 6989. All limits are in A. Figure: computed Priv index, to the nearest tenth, 17.0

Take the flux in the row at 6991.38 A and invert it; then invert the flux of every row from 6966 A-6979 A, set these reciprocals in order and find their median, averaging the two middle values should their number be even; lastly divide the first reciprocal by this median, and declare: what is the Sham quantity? 0.99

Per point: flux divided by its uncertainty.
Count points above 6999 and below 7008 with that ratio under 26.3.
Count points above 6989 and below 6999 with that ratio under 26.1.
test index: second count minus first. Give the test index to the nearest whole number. -1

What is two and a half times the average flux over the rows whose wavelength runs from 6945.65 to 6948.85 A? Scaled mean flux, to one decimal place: 41.2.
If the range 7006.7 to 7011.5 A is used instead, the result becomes 41.5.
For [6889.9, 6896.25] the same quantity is 43.2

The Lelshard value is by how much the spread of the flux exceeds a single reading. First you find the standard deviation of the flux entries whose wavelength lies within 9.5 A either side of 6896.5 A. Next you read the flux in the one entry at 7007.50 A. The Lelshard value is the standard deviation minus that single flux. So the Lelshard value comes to -16.9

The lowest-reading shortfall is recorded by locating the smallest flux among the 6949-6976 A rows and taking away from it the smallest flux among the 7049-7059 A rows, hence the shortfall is 0.85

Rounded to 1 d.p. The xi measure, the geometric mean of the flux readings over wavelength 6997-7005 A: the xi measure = 16.8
